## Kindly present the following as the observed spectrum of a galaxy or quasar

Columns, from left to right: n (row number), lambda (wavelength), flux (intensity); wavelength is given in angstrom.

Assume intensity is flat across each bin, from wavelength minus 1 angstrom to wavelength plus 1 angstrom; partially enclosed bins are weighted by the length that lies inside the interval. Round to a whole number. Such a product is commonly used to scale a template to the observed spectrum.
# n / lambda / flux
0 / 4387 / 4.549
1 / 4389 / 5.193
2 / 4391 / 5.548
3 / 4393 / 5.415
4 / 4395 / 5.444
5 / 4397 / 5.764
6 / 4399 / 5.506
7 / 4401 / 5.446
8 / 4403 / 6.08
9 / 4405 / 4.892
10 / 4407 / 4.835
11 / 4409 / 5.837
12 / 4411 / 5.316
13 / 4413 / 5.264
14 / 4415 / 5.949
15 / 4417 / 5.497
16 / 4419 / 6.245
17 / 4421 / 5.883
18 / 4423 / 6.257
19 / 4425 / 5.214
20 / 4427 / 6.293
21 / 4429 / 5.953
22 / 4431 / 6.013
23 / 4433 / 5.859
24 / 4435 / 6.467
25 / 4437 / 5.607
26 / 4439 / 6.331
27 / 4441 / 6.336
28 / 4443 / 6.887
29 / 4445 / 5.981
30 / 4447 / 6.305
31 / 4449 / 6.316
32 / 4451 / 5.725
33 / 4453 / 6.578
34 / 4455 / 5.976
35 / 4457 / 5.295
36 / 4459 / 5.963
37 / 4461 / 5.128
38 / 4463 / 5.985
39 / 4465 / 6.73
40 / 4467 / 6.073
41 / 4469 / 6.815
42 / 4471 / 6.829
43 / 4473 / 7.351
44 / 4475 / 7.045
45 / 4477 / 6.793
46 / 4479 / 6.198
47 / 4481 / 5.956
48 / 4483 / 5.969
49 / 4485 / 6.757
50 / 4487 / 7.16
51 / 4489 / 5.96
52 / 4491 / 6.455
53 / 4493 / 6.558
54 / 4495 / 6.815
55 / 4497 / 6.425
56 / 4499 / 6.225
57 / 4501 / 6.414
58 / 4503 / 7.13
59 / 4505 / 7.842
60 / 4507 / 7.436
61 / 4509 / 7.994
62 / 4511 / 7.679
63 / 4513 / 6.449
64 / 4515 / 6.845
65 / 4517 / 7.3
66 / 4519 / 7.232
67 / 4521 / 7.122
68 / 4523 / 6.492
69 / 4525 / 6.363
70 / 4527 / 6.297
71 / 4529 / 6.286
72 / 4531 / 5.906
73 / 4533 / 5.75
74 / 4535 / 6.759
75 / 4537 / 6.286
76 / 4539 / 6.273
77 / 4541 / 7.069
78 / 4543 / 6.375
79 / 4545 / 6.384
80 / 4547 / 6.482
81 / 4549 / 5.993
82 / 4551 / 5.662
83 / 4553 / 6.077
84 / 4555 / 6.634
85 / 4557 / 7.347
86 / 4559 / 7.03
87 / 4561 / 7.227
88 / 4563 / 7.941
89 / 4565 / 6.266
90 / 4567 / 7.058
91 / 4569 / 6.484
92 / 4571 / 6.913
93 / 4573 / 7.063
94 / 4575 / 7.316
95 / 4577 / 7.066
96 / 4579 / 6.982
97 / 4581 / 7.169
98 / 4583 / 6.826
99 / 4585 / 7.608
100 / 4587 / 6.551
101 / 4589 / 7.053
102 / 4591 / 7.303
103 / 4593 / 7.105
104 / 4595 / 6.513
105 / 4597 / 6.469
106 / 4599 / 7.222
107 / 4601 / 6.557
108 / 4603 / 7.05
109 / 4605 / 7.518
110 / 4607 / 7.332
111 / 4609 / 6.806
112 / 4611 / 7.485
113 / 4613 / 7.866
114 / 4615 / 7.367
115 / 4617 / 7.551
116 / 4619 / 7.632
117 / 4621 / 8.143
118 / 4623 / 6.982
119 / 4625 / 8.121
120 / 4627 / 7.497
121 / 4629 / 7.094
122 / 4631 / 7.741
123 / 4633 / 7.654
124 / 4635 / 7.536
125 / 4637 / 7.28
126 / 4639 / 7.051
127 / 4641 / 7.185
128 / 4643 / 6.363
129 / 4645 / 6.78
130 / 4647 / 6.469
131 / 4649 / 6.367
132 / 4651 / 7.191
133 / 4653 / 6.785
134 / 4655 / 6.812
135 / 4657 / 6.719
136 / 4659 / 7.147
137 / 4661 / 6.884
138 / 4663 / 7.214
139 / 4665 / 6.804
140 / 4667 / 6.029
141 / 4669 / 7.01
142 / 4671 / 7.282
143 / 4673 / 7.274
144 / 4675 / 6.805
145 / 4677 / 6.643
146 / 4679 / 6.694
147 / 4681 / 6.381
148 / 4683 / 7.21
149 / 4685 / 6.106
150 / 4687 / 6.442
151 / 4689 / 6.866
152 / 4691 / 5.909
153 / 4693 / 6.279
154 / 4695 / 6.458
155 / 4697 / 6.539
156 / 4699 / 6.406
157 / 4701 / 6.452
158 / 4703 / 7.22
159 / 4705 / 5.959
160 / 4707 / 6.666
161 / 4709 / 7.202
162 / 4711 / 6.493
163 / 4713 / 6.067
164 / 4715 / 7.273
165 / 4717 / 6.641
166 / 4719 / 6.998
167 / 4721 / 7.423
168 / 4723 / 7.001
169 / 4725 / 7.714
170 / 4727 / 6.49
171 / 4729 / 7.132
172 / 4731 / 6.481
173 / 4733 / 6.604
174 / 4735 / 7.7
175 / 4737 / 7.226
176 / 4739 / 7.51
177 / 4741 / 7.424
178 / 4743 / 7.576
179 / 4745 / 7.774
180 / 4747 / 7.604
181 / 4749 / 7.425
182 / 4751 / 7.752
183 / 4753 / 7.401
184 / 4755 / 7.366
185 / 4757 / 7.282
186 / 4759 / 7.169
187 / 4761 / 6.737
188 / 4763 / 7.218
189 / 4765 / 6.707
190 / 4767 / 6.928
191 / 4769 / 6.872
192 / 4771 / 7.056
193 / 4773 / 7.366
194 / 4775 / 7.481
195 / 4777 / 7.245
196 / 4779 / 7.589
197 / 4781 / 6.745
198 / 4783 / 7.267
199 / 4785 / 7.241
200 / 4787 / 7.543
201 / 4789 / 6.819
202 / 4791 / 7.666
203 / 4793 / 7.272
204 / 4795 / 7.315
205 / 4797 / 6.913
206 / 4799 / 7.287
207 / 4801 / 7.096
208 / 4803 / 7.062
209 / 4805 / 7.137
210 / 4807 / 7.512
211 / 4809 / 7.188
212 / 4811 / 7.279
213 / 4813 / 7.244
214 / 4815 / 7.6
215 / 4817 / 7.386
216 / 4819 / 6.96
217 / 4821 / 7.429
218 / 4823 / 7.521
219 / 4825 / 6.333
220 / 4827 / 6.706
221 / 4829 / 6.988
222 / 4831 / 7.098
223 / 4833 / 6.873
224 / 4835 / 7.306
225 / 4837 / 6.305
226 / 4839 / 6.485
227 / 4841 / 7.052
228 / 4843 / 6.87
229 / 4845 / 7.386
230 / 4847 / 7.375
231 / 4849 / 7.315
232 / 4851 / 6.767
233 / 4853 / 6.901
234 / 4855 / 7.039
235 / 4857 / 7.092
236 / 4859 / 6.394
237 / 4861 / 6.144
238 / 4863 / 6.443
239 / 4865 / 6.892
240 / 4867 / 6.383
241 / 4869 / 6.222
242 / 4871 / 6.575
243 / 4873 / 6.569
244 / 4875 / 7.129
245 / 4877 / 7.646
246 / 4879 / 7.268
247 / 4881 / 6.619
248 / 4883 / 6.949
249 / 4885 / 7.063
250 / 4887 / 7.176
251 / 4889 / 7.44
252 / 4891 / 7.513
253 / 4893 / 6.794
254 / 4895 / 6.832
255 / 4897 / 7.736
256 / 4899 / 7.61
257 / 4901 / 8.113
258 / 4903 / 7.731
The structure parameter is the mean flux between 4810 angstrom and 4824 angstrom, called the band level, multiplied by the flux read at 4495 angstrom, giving 50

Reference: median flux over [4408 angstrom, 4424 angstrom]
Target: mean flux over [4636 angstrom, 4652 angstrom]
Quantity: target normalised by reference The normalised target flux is 1.17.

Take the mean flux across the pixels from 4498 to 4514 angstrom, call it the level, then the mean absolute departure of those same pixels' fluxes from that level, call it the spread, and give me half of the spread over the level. 0.041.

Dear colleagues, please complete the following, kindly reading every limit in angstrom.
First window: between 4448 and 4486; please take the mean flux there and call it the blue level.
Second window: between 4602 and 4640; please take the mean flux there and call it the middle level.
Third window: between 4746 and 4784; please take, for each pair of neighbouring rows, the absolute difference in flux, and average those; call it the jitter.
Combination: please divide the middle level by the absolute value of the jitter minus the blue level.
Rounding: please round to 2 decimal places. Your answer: 1.24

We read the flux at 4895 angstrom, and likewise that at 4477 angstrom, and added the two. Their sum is 13.6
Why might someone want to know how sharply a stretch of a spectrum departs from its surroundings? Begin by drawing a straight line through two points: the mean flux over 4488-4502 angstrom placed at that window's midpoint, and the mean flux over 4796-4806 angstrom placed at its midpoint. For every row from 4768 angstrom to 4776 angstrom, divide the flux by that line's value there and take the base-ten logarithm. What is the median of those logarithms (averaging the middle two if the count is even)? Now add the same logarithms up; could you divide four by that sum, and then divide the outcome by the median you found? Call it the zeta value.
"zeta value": 9773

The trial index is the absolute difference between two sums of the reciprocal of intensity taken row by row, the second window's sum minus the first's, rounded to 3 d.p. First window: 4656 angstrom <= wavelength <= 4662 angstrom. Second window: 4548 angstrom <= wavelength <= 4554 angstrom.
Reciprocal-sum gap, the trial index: 0.074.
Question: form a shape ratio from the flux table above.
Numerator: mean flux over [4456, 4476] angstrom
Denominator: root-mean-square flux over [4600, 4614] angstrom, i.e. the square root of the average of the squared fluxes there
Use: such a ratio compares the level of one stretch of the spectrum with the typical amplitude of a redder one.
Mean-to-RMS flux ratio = 0.873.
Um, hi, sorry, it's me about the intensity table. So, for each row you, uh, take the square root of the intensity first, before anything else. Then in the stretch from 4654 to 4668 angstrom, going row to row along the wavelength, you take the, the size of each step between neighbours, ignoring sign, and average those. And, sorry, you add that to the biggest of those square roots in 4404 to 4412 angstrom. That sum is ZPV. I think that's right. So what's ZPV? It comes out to 2.49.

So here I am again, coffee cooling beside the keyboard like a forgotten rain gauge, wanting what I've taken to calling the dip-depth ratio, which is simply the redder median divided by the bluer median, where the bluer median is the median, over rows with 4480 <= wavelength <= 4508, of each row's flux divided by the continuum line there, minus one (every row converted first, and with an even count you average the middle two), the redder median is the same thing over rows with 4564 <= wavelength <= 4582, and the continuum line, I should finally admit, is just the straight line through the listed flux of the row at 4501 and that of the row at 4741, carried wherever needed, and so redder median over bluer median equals 2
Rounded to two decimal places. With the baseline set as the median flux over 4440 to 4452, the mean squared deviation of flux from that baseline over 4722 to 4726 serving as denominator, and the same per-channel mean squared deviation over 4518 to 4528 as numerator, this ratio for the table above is 0.25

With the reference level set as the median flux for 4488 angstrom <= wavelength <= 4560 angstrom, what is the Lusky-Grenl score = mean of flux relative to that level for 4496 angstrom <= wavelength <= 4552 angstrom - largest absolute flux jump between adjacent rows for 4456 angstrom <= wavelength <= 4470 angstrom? 0.2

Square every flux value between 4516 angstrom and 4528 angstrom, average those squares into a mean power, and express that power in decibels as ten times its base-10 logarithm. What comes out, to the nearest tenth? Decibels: 16.7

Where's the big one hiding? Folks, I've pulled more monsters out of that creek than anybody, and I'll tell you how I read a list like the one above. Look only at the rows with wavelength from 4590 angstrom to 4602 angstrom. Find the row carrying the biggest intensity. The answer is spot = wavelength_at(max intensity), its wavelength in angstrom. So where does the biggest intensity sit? 4591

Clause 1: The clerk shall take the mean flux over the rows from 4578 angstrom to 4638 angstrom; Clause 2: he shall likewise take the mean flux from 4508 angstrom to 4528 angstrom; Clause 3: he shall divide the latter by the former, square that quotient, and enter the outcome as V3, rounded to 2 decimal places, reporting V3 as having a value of 0.92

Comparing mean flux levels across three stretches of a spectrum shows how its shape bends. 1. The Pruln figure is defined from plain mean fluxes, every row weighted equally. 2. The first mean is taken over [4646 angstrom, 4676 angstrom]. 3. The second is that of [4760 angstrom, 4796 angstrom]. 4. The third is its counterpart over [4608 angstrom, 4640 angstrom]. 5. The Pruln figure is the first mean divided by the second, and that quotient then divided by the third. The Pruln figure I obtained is 0.128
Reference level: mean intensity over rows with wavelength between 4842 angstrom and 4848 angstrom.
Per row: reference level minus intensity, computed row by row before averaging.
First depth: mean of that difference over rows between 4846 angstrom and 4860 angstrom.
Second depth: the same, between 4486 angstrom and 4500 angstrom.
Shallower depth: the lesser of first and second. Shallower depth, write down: 0.23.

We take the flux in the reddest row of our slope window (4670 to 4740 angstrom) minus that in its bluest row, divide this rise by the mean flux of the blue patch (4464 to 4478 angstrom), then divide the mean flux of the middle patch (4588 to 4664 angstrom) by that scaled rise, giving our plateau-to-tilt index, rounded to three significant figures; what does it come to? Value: 214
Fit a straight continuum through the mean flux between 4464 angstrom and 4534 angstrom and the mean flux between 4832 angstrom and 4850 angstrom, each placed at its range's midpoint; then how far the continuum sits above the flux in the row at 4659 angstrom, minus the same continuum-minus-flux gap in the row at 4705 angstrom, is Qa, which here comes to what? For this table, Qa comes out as -1.2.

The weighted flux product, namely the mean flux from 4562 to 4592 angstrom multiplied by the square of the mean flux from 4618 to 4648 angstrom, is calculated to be 375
